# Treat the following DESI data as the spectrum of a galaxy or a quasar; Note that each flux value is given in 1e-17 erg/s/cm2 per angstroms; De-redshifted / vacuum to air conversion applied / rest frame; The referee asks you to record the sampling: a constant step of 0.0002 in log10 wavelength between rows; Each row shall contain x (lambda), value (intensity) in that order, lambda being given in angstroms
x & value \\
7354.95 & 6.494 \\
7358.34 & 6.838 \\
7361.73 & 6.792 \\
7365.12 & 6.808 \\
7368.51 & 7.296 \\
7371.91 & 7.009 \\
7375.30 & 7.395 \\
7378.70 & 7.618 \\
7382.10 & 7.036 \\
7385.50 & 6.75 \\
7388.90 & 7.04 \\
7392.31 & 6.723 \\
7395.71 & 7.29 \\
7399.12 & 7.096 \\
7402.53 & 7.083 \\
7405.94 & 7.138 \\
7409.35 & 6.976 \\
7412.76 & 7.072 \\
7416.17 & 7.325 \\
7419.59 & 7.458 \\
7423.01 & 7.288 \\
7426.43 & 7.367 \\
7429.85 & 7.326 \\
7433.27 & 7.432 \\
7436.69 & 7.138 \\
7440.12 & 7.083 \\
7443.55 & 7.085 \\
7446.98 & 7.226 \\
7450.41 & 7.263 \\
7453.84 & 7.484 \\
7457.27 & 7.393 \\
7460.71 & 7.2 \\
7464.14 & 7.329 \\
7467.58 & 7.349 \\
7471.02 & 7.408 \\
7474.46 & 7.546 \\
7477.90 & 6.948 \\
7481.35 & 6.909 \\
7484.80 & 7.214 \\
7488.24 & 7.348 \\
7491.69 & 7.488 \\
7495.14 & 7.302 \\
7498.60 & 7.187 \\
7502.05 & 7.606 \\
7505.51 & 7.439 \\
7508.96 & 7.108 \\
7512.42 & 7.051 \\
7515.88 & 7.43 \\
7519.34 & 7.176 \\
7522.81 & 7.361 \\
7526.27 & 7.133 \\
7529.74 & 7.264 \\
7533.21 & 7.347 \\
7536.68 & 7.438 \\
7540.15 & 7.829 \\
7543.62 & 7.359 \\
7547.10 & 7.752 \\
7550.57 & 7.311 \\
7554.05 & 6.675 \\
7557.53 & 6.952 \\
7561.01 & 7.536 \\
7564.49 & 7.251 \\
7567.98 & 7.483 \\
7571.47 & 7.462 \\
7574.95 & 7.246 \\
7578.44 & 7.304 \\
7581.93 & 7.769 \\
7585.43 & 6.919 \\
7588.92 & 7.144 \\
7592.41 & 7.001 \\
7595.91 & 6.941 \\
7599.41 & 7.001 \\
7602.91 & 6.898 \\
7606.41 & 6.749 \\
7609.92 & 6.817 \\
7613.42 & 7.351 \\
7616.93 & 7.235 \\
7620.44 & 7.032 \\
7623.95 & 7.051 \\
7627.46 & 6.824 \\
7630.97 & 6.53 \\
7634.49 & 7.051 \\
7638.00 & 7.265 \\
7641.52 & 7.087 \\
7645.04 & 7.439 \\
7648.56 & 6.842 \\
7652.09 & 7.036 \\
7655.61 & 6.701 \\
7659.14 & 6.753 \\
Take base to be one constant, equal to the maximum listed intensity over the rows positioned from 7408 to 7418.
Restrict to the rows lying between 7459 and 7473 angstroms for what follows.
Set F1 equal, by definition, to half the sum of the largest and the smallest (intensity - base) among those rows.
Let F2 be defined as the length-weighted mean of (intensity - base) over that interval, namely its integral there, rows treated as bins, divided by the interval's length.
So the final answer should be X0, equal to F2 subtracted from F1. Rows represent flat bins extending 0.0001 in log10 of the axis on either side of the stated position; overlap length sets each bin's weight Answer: -0.02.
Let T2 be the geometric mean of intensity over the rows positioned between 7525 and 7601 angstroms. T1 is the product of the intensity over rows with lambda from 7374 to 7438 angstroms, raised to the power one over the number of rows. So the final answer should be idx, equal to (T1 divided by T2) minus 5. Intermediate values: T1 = 7.18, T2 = 7.27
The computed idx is -4.01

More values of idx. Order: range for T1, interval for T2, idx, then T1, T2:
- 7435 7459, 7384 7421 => -3.98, 7.24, 7.08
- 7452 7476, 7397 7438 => -3.98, 7.39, 7.22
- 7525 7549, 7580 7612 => -3.94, 7.44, 7.02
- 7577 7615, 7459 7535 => -4.03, 7.08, 7.28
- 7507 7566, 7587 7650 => -3.96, 7.29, 7.01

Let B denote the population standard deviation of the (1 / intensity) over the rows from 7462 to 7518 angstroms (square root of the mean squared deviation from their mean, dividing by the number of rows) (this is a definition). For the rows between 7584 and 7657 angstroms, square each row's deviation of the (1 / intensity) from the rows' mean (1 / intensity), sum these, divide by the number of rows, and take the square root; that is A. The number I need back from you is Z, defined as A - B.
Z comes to 0.0006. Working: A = 0.0044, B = 0.0038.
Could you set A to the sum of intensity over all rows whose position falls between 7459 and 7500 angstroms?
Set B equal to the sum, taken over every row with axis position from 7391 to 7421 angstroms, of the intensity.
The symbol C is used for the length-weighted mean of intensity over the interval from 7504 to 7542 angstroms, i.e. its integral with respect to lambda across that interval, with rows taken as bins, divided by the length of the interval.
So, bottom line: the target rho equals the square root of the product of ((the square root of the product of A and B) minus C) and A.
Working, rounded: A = 87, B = 64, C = 7.33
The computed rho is 77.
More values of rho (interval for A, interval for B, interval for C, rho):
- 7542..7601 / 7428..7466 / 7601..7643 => 107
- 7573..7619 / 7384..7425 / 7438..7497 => 87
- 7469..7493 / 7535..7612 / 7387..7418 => 65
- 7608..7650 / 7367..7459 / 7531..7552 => 101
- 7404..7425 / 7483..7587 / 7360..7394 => 63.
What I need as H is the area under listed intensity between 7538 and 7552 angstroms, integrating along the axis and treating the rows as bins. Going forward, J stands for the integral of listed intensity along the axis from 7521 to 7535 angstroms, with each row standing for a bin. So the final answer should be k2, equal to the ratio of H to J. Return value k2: 1.04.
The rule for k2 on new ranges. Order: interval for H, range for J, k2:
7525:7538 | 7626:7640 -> 0.98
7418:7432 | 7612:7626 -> 1.03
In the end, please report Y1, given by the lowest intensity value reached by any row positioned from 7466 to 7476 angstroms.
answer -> 7.349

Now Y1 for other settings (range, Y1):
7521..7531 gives 7.133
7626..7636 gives 6.53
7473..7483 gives 6.909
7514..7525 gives 7.176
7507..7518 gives 7.051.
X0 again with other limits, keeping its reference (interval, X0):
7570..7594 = 0.08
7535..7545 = 0.04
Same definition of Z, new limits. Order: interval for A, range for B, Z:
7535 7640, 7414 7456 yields 0.0037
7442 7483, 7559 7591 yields -0.0007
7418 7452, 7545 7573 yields -0.0038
